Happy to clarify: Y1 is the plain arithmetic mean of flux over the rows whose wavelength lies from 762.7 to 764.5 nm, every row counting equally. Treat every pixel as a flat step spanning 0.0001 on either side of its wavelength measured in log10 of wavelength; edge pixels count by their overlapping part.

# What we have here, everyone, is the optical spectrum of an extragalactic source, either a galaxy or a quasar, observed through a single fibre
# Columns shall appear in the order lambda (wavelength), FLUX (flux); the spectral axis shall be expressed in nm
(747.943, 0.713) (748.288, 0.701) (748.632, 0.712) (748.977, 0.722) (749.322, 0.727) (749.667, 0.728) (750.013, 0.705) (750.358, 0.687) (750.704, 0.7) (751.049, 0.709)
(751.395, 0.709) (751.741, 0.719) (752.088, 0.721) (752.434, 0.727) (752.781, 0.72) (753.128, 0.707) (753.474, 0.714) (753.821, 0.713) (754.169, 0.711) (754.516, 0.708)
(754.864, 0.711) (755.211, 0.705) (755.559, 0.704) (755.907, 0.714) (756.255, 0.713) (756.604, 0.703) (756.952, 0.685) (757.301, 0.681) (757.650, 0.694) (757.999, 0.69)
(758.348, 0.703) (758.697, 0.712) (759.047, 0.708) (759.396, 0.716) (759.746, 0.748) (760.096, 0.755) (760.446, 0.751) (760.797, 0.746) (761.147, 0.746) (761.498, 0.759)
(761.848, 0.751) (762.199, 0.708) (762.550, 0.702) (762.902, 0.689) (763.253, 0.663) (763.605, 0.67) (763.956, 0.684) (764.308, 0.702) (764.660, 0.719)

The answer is 0.682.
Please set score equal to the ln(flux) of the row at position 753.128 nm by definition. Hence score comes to -0.347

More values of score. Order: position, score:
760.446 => -0.286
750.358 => -0.375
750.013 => -0.350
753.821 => -0.338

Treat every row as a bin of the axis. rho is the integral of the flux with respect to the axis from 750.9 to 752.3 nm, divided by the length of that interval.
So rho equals 0.715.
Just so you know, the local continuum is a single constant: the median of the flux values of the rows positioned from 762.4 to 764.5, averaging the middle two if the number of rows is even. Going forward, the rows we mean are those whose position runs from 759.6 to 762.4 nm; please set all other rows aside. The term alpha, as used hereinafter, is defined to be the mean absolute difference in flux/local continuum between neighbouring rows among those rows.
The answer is 0.017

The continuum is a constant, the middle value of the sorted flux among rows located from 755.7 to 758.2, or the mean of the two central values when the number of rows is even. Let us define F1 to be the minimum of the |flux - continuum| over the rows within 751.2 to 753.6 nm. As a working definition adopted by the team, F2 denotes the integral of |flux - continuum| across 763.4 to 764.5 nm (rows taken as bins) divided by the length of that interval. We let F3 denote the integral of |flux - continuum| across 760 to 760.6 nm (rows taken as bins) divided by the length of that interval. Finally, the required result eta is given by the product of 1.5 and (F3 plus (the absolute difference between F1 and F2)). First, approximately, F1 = 0.0130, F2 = 0.015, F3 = 0.059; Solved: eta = 0.09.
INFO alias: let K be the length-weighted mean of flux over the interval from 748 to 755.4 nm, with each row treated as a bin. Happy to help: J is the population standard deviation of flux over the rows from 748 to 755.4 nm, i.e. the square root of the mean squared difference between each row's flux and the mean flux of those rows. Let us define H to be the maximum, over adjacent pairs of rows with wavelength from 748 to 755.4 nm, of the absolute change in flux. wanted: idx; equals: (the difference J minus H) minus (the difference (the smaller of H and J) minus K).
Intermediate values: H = 0.023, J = 0.010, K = 0.712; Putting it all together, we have 0.689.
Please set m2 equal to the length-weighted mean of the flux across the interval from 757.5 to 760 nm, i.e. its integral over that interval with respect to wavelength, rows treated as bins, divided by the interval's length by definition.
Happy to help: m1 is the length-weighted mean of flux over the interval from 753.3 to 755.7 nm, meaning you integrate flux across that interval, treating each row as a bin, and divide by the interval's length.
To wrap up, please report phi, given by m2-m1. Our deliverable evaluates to 0.002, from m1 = 0.710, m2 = 0.712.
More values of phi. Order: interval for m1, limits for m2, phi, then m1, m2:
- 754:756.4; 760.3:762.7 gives 0.028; 0.710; 0.738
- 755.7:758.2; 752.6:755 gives 0.015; 0.697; 0.712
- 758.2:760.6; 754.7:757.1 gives -0.022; 0.728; 0.705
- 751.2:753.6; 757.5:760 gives -0.005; 0.717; 0.712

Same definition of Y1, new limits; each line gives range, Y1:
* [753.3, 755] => 0.711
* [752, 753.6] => 0.718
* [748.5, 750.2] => 0.719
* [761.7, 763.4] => 0.703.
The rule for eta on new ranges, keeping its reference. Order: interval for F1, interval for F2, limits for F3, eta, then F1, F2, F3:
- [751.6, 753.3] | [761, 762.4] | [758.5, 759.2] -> 0.07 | 0.0130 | 0.046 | 0.016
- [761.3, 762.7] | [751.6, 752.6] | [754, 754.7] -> 0.05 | 0.0080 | 0.028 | 0.016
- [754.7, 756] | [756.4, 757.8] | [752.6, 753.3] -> 0.03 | 0.0100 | 0.008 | 0.020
